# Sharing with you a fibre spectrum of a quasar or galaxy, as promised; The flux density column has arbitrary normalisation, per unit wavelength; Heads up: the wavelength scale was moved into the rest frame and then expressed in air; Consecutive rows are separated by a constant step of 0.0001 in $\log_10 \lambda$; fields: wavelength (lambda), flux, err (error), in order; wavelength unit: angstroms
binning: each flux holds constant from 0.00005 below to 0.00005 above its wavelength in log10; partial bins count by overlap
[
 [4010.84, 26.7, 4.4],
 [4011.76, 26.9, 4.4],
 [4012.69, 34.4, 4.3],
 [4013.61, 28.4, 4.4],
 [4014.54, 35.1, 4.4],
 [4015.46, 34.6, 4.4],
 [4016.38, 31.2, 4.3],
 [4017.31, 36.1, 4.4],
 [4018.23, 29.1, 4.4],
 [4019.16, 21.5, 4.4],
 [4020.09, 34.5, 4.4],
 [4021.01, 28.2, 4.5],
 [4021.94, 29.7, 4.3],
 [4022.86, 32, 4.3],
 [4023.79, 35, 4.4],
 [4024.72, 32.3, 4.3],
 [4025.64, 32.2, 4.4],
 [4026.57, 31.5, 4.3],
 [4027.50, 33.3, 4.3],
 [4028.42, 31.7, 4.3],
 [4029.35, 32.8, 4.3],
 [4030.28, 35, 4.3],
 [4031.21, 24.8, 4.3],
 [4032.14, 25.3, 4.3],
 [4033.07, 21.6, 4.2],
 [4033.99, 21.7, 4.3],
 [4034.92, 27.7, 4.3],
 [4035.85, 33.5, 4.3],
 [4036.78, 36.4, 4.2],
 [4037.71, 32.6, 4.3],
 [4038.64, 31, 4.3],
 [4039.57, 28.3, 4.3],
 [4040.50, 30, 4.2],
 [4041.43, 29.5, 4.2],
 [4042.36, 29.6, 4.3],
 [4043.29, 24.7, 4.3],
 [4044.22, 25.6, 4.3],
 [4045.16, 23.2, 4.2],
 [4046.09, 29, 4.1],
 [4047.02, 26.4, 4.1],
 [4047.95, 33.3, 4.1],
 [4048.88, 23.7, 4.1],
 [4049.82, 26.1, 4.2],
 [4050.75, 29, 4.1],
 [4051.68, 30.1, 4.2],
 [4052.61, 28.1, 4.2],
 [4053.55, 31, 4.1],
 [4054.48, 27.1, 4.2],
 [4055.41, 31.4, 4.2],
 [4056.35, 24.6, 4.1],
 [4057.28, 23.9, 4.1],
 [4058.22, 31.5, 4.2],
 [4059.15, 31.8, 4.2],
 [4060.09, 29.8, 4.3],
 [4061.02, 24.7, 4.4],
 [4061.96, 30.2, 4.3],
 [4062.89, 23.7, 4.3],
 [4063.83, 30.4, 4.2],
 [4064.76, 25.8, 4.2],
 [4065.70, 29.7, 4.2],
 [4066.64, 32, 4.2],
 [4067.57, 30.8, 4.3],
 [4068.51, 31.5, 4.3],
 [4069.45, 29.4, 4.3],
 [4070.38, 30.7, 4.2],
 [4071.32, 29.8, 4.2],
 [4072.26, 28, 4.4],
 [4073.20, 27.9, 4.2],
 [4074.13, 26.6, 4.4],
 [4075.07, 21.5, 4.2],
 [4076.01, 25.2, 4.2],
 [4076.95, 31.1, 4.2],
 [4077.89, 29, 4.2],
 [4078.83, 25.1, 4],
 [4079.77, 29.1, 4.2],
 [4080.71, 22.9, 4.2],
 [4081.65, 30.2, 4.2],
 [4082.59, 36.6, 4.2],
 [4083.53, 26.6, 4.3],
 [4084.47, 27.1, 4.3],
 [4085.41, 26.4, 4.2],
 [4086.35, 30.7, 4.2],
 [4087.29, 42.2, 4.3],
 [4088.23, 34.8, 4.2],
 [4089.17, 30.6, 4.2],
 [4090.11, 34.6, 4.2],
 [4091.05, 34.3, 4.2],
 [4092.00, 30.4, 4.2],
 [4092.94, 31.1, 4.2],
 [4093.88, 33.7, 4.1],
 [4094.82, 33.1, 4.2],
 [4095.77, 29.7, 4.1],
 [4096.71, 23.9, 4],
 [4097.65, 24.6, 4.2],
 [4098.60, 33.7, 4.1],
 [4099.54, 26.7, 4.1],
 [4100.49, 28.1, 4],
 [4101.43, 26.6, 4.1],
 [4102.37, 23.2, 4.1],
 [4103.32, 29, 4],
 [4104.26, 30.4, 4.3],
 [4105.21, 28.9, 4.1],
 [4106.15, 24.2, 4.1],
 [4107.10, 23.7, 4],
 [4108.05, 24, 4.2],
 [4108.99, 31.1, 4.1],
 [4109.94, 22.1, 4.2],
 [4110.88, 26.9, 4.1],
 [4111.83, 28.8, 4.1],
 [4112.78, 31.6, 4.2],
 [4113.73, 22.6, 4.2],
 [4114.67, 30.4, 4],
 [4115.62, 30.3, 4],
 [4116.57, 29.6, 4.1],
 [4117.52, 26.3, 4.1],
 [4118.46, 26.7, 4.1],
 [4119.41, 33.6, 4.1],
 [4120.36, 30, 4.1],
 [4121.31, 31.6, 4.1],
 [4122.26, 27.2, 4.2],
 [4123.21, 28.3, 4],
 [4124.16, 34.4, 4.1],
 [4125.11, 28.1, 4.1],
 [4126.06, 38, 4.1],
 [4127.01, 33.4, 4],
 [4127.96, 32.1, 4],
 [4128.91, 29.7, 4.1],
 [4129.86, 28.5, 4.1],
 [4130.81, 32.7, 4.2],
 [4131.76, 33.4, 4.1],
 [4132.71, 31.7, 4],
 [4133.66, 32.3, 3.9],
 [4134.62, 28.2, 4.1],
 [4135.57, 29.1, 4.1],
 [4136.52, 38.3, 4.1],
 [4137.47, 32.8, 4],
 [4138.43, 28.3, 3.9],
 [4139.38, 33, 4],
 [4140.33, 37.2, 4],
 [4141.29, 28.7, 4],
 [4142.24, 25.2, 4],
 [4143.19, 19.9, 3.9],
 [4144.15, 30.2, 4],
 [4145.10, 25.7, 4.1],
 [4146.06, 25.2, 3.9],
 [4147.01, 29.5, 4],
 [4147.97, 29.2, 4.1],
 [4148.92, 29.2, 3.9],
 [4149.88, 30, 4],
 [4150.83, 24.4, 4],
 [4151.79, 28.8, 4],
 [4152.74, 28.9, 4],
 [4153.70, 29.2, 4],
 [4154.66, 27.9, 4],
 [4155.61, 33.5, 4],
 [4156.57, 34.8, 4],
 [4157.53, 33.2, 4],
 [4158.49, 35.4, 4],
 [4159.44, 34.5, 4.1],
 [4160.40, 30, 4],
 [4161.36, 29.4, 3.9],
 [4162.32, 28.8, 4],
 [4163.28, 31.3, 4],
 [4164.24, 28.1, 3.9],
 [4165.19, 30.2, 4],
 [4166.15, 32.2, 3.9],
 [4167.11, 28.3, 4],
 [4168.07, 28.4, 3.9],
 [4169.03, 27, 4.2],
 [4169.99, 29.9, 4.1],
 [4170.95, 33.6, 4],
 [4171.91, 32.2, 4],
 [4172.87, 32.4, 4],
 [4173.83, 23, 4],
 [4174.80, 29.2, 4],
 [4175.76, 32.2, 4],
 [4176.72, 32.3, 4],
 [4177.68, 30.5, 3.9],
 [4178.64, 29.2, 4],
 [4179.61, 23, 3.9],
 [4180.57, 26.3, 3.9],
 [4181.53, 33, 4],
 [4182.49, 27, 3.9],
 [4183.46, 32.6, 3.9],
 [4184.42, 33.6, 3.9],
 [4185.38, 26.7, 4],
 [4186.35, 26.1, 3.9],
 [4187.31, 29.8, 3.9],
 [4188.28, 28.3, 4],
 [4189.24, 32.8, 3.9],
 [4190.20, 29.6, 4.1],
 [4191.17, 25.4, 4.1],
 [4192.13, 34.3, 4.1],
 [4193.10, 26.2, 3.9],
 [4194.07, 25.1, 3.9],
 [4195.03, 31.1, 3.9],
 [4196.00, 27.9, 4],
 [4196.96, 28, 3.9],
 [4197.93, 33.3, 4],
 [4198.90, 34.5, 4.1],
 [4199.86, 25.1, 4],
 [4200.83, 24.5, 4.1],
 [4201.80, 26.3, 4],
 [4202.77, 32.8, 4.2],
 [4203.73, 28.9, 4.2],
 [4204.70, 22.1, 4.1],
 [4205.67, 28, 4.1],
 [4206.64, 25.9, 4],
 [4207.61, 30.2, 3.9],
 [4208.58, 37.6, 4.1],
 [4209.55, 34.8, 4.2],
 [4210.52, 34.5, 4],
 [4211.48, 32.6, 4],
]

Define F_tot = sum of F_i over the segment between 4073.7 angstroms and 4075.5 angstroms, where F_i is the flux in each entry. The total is 48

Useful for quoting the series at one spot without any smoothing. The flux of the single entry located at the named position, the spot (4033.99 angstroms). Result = 21.7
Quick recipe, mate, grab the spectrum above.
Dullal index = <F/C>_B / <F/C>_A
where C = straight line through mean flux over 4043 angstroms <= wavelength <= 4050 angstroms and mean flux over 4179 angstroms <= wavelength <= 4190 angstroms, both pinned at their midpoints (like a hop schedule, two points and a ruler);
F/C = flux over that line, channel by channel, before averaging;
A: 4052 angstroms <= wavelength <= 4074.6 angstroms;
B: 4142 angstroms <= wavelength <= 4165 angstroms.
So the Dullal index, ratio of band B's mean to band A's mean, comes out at 0.96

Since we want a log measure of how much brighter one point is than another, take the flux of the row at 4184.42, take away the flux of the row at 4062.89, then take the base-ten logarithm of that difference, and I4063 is 1.0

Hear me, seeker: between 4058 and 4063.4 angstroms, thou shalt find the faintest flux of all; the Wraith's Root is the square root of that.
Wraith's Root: 4.87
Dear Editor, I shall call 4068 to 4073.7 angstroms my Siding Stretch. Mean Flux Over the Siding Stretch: 29.5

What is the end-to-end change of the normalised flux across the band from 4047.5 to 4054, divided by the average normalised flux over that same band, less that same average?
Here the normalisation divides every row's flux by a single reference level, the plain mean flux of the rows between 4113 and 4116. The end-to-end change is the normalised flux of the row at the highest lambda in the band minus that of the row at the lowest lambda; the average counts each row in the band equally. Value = -1.1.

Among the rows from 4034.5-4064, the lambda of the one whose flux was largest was 4036.78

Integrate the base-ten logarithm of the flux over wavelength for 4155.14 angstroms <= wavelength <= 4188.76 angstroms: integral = 50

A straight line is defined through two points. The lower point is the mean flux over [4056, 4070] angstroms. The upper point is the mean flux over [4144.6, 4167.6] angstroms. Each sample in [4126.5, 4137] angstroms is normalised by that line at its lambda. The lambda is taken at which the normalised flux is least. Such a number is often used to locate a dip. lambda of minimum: 4134.62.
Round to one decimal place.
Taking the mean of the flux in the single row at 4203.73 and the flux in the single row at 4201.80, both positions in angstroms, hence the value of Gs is 27.6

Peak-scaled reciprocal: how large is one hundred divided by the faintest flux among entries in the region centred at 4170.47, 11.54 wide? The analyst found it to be 4.3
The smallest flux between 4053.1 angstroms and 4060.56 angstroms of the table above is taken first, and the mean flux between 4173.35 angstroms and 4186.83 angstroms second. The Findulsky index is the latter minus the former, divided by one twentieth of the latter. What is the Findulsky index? 3.5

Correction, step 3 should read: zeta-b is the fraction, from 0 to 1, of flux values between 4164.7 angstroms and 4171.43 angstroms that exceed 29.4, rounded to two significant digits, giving 0.57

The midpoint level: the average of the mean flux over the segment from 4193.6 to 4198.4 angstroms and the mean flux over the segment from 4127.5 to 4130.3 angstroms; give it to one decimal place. 29.6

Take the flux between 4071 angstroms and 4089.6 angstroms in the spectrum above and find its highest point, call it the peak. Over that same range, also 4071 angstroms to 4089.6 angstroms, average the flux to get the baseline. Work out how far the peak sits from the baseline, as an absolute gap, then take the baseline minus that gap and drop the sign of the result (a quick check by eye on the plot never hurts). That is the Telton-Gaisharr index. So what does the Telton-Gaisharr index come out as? 16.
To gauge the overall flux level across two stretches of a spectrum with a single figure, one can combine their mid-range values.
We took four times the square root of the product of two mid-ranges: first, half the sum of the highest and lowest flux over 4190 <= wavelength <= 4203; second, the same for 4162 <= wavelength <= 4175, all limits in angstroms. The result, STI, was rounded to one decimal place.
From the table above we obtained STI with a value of 115.6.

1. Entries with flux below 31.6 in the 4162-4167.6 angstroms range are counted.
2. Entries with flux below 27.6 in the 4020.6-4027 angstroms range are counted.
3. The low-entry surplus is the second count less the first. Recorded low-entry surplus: -5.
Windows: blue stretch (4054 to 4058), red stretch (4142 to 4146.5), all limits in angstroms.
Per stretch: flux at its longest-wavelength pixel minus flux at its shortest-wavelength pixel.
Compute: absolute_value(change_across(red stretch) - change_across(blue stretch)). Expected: 3.2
